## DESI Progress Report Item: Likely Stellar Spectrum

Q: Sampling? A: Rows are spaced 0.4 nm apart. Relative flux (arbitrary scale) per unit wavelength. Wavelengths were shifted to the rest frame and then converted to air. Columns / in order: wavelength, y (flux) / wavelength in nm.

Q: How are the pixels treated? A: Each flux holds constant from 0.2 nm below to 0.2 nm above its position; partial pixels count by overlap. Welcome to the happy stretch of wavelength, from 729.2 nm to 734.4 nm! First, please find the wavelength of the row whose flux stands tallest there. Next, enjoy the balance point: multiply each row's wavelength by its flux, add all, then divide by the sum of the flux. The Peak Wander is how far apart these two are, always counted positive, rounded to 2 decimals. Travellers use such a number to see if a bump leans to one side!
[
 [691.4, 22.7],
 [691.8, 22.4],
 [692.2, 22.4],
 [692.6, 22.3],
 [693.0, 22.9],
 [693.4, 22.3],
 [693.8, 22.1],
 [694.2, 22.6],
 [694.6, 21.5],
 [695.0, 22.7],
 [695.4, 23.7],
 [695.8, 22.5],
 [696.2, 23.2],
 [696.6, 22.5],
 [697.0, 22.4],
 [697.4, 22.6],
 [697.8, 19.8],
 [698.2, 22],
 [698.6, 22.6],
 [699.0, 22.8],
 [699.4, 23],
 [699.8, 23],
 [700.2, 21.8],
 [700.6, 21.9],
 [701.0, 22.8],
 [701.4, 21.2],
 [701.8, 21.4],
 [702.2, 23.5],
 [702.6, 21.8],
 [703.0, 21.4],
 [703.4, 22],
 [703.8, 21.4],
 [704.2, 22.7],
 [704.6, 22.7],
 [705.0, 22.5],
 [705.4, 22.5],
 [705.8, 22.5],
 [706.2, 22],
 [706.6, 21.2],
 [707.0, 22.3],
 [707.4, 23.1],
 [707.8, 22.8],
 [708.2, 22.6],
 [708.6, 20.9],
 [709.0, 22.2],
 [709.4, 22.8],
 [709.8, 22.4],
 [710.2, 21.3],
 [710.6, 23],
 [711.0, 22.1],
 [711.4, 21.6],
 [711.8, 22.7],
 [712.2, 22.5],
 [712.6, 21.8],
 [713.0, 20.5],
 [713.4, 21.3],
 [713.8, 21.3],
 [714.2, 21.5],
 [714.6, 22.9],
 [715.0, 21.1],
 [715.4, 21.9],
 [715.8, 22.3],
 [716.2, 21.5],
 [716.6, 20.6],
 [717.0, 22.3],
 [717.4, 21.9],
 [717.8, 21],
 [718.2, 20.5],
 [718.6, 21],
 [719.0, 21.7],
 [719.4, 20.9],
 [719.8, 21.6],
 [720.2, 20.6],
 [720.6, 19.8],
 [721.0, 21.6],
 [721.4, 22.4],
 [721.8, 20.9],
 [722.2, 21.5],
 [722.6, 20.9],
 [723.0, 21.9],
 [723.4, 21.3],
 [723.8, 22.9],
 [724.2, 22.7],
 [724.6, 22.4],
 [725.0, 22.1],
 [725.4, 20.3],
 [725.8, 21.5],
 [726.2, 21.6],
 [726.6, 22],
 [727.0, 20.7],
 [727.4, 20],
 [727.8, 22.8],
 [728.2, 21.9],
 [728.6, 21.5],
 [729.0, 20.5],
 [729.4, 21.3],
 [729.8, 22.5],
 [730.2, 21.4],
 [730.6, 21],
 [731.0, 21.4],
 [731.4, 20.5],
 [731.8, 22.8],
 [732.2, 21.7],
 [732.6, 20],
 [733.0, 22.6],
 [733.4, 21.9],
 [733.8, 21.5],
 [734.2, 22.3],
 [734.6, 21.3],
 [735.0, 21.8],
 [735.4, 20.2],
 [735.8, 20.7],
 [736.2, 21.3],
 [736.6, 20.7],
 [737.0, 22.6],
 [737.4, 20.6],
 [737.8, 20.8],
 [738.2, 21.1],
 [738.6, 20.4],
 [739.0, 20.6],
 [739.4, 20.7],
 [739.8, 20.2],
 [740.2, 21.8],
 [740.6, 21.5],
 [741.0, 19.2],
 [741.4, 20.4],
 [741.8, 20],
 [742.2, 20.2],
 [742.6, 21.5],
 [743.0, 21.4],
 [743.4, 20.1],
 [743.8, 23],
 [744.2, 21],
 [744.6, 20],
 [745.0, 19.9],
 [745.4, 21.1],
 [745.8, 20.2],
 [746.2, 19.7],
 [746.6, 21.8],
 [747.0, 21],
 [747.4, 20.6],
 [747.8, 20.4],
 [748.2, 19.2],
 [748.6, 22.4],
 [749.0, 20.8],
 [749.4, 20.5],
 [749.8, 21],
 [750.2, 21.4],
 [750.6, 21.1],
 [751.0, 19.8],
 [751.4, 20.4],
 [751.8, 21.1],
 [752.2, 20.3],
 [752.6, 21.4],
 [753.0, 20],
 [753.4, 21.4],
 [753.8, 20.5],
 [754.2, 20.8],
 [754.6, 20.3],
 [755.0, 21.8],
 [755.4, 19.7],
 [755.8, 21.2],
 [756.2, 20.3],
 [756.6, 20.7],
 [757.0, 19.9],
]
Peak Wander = 0.01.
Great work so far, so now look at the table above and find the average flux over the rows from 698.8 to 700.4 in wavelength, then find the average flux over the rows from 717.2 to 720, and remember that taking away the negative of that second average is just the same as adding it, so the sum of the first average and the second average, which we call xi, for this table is 43.9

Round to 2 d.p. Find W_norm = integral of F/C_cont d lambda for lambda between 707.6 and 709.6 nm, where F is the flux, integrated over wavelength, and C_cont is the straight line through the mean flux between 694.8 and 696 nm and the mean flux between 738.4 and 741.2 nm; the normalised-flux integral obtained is 2.00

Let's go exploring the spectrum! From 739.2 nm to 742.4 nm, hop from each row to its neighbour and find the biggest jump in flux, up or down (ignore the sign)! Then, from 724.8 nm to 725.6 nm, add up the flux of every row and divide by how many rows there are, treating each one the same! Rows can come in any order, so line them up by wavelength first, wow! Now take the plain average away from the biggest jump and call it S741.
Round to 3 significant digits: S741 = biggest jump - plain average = -18.9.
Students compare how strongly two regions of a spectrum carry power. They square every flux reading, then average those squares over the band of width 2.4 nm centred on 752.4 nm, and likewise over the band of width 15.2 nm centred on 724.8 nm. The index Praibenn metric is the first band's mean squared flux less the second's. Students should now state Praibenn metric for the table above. -29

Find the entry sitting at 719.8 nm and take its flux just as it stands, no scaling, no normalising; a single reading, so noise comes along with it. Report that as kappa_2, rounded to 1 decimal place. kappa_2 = 21.6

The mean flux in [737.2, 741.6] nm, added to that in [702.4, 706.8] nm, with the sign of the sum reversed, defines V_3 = -42.7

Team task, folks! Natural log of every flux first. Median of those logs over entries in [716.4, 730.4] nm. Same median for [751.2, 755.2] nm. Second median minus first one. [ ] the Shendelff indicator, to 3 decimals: -0.040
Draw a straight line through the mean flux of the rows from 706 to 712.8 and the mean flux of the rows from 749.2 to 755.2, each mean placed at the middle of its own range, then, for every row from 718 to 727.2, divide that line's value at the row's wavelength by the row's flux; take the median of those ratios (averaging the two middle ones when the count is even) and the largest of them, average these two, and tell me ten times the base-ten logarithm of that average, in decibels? 0.24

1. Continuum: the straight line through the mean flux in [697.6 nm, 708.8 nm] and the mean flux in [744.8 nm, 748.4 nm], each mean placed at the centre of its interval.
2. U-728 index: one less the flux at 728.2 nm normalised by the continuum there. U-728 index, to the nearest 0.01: -0.03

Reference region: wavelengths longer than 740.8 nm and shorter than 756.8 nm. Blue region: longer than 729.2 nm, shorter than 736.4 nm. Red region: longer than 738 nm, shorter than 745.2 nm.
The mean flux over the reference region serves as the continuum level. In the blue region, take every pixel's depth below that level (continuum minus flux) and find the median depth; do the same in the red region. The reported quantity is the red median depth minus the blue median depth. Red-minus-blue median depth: 0.9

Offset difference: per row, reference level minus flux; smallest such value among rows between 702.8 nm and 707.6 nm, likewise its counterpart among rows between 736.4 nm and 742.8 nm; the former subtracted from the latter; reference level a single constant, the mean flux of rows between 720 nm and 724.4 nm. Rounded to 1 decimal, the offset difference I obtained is 0.5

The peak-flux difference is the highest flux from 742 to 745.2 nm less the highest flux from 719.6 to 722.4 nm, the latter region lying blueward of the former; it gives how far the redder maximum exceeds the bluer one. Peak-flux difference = 0.6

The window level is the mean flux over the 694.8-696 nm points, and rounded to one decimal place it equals 23.0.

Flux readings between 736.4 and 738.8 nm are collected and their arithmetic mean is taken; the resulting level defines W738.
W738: 21.0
